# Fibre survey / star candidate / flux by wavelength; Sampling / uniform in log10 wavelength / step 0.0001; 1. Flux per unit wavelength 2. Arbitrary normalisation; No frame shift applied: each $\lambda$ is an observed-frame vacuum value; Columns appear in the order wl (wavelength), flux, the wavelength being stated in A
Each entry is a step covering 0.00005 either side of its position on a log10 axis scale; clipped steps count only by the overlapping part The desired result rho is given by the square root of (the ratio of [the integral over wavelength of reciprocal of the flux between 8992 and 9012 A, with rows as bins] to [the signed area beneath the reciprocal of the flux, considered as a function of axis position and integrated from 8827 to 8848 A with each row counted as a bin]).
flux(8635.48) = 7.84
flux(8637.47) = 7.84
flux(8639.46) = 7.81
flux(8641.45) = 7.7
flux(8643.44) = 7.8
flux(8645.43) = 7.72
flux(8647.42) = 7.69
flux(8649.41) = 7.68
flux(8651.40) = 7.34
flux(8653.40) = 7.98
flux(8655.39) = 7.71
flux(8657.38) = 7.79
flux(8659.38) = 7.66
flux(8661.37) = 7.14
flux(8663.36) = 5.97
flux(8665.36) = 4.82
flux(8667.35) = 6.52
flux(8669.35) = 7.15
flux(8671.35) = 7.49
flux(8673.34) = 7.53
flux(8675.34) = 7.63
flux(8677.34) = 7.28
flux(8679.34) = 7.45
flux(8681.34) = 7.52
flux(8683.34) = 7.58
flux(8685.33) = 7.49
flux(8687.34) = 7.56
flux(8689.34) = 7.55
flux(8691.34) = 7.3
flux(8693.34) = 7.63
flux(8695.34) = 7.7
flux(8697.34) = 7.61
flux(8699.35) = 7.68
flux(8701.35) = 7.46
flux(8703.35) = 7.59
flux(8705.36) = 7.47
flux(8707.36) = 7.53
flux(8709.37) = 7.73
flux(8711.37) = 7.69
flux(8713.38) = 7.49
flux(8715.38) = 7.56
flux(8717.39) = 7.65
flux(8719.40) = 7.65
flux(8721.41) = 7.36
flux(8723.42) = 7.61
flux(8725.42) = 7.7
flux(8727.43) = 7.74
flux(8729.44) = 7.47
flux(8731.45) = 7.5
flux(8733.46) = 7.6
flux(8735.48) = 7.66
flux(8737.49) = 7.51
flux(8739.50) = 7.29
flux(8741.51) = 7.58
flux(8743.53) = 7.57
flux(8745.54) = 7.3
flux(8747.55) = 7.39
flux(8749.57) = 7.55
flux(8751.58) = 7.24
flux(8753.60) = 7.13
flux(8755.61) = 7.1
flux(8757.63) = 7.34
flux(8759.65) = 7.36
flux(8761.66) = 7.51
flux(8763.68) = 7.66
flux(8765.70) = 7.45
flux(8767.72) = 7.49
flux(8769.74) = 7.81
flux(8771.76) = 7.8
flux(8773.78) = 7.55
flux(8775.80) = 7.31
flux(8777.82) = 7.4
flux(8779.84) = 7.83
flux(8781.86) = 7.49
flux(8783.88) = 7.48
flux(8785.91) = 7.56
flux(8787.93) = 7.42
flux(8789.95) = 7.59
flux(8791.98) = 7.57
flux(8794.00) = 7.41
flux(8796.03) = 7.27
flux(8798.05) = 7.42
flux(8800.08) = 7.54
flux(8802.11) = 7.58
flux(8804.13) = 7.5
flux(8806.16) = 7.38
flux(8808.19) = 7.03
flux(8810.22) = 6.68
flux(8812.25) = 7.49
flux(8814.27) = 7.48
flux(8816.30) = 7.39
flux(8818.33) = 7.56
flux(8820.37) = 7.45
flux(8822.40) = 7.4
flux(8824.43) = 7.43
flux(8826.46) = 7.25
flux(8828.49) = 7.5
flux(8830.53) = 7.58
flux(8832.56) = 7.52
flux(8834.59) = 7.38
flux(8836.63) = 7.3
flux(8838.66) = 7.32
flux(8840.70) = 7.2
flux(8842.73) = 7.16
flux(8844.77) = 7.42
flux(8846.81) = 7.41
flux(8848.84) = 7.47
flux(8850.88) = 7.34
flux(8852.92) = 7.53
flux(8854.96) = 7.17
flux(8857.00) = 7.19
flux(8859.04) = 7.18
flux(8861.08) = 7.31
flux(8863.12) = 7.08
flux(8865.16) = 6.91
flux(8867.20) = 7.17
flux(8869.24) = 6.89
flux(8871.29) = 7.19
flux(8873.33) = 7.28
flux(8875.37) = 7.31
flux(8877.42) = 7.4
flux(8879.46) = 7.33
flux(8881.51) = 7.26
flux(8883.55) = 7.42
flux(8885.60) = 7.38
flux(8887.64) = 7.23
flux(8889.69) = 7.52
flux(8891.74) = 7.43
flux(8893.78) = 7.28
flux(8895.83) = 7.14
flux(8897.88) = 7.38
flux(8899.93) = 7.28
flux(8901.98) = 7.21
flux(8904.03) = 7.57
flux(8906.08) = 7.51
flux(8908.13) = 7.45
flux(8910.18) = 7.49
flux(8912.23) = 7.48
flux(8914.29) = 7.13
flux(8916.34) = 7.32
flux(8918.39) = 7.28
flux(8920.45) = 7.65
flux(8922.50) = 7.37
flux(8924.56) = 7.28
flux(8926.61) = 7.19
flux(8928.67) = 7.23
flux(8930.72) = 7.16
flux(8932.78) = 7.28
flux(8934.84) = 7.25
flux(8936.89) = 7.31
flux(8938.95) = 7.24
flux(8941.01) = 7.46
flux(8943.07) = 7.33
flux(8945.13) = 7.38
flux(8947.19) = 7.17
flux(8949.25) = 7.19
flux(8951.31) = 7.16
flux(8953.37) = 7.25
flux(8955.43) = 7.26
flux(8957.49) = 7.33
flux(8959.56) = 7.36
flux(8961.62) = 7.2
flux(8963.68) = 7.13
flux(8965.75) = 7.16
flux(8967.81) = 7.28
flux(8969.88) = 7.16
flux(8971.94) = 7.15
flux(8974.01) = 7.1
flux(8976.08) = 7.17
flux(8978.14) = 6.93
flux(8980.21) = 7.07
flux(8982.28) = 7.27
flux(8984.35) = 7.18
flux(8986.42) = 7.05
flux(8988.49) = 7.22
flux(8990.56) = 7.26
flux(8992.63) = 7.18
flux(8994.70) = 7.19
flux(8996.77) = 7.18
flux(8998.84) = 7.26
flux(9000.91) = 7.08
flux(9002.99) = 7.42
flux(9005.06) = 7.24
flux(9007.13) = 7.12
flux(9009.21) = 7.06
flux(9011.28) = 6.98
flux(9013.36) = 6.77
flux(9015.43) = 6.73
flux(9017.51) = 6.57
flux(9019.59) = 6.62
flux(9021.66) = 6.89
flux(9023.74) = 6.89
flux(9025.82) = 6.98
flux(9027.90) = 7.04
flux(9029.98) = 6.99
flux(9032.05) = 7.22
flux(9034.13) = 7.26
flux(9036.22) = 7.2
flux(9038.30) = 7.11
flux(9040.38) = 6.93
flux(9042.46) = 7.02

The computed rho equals 0.99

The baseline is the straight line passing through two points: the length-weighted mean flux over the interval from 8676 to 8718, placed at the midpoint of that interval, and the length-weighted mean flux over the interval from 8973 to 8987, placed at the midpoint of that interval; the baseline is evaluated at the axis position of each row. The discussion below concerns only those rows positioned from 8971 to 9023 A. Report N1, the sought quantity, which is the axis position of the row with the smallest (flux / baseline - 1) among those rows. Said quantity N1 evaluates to 9017.51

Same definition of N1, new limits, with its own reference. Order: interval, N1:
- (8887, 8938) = 8895.83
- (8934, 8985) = 8978.14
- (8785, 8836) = 8810.22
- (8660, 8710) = 8665.36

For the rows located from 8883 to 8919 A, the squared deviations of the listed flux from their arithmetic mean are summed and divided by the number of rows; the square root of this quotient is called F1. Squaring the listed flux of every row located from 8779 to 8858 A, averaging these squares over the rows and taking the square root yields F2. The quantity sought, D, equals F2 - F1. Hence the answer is 7.28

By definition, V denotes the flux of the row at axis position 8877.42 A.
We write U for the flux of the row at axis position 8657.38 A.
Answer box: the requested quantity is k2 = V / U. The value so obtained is 0.95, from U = 7.79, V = 7.4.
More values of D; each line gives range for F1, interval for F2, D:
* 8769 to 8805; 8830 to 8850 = 7.22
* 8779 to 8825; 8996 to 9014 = 6.91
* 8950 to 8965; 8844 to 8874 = 7.16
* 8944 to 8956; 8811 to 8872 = 7.25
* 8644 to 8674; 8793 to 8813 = 6.52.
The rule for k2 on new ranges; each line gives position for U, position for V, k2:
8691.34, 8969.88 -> 0.98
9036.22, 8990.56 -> 1.01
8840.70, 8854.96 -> 1.00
